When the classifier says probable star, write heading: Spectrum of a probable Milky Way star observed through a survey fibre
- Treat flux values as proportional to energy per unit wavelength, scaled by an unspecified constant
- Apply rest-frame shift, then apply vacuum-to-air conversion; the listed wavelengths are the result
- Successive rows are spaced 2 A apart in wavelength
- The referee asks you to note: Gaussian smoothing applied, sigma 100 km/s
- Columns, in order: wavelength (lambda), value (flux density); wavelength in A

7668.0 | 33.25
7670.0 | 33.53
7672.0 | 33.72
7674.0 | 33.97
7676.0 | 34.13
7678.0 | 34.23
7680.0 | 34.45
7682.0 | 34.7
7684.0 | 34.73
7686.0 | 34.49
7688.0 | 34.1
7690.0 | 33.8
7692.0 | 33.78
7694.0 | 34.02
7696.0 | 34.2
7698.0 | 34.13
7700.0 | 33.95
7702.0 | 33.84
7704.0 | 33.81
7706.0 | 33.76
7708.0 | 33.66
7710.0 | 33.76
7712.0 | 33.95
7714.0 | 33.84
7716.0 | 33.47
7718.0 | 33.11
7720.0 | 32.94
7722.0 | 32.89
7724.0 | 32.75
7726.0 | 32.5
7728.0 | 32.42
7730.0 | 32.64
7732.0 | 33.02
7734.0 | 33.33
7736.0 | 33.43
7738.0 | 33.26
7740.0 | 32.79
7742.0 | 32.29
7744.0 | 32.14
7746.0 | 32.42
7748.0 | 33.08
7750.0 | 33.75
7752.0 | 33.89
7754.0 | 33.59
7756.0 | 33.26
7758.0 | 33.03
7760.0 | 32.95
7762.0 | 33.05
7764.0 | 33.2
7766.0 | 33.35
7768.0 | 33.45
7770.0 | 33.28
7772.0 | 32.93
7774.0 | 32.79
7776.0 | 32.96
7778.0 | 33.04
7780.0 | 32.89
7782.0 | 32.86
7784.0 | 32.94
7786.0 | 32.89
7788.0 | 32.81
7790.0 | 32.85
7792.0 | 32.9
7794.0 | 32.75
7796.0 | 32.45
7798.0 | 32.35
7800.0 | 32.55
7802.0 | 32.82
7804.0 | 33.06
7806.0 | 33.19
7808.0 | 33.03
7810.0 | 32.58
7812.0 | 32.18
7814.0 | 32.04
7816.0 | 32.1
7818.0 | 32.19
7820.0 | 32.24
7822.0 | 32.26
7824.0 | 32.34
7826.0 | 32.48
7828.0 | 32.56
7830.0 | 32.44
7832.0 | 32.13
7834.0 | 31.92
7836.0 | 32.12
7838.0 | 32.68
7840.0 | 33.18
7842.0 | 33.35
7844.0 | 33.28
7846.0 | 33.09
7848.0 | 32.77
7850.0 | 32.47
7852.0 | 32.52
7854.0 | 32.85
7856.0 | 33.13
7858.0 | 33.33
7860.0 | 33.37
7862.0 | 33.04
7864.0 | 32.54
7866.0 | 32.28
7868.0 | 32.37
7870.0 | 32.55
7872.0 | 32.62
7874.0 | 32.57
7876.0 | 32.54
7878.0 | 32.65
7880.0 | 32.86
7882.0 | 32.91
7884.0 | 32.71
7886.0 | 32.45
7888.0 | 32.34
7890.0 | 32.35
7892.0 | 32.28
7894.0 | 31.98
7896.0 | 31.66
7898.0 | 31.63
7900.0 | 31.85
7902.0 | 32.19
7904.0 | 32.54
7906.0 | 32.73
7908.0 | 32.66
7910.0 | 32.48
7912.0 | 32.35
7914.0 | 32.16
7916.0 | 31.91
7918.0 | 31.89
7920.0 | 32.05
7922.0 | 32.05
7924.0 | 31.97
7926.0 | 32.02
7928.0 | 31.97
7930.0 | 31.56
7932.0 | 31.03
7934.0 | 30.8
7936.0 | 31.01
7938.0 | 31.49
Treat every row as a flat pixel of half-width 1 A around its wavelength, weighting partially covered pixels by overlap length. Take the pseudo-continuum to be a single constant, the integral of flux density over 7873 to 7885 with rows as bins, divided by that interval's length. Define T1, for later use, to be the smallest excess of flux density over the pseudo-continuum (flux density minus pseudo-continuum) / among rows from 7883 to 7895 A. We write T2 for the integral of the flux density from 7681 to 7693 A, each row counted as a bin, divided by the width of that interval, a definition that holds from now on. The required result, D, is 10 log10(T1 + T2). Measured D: 15.3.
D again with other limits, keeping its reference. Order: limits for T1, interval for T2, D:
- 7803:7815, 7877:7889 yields 15.0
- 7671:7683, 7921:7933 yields 15.2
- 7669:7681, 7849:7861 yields 15.3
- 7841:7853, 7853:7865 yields 15.2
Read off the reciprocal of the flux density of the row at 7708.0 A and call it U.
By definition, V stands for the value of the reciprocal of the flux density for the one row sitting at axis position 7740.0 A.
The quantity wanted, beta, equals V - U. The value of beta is 0.0008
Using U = 0.0297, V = 0.0305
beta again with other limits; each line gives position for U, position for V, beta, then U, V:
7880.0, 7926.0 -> 0.0008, 0.0304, 0.0312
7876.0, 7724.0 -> -0.0002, 0.0307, 0.0305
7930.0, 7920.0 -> -0.0005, 0.0317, 0.0312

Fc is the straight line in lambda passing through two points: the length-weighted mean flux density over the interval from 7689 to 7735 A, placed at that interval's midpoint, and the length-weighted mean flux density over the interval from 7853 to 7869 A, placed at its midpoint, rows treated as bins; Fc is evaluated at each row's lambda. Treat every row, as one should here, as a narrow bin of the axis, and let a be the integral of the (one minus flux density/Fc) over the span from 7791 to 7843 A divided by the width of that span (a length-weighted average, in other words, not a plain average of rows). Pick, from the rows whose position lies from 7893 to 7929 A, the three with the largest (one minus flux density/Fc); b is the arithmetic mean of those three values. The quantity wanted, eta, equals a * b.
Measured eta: 0.0005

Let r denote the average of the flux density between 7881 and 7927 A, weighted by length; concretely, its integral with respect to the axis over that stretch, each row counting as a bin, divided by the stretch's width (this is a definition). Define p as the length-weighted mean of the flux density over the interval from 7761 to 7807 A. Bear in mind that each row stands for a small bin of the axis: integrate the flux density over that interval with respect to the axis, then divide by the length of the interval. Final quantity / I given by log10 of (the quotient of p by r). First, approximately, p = 32.9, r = 32.2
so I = 0.009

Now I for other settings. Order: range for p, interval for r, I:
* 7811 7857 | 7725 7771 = -0.007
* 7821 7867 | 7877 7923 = 0.005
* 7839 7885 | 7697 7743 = -0.006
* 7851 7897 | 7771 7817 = -0.002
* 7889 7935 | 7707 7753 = -0.015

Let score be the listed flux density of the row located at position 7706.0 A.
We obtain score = 33.76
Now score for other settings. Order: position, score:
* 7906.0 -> 32.73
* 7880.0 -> 32.86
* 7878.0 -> 32.65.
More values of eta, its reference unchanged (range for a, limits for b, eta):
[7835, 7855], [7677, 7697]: 0.0000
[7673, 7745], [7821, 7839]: -0.0001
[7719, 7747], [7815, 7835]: 0.0005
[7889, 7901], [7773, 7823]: 0.0007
